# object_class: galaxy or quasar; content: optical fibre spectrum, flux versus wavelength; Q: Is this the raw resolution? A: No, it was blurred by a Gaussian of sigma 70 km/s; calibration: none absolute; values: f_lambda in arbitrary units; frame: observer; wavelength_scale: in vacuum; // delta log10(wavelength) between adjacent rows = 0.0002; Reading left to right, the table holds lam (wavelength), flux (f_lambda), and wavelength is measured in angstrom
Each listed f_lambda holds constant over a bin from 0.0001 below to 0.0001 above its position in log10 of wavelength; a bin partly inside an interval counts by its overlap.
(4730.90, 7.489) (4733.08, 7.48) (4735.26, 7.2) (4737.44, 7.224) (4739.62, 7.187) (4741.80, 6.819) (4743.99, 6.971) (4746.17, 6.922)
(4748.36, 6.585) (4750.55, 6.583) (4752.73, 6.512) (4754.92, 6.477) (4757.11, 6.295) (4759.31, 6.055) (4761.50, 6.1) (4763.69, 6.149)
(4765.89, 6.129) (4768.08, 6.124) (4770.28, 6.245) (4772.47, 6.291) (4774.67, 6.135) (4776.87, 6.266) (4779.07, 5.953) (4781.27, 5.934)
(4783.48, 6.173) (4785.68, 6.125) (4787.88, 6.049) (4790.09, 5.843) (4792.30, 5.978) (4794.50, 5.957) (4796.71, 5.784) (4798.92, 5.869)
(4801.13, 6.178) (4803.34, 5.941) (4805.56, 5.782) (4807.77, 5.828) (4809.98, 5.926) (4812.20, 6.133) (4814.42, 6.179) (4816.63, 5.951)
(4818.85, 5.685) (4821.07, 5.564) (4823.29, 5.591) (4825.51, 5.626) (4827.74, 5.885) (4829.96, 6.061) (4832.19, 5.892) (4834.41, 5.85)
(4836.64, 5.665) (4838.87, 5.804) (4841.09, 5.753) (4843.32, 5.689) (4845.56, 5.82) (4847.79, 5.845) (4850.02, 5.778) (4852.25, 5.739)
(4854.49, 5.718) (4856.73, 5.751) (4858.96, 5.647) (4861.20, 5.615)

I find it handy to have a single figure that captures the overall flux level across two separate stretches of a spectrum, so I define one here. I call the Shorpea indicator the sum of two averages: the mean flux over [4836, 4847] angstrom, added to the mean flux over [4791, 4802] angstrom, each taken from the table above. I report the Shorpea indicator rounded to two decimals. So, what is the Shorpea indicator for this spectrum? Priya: 11.70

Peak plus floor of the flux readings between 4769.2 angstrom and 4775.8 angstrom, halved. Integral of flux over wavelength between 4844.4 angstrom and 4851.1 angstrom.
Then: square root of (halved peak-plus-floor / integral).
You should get 0.399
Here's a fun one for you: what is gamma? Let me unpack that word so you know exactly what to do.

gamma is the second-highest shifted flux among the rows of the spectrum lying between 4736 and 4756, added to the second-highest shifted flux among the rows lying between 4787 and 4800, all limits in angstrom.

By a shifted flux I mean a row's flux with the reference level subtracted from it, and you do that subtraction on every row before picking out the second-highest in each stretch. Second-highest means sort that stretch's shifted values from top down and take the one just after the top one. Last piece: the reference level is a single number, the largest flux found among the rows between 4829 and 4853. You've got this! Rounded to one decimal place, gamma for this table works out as 1.0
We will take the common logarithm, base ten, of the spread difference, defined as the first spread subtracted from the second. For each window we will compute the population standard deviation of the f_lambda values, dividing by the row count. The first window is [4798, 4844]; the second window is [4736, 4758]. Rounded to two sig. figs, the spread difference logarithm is -0.92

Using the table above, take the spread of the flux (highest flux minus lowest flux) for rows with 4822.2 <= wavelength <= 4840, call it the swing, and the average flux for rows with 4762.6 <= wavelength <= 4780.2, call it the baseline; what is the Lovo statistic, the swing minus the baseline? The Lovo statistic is -5.7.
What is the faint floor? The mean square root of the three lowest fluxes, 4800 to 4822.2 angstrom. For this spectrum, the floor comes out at 2.38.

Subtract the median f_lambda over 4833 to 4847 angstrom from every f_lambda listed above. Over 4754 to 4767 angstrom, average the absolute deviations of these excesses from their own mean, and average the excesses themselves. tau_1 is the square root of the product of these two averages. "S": 0.23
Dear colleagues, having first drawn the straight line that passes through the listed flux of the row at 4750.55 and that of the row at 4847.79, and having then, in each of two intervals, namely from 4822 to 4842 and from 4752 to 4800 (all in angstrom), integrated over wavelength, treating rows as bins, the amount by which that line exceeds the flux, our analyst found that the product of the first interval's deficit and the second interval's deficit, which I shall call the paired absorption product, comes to 47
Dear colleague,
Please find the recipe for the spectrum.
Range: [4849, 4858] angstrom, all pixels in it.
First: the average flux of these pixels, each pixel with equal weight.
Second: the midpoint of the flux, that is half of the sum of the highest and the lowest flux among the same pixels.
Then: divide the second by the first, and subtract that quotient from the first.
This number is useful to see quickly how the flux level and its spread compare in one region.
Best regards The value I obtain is 4.75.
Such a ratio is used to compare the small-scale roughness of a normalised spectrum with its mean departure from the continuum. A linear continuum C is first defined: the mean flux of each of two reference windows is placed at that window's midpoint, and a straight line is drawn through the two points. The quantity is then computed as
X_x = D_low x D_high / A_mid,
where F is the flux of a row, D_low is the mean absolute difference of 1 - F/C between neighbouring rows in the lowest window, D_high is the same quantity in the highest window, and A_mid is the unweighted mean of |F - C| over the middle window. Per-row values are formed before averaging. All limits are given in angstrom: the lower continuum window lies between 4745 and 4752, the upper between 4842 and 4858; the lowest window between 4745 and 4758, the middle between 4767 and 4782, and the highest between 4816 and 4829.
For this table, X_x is 0.0013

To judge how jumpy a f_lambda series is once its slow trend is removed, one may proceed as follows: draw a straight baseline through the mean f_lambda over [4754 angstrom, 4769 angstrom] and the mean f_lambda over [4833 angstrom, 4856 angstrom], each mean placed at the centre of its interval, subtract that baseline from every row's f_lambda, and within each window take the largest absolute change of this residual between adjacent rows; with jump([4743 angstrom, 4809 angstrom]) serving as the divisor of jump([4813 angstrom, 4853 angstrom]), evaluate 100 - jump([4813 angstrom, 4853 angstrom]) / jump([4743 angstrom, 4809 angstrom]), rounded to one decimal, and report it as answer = 99.2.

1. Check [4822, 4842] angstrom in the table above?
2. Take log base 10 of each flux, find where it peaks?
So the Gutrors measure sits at 4829.96 angstrom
